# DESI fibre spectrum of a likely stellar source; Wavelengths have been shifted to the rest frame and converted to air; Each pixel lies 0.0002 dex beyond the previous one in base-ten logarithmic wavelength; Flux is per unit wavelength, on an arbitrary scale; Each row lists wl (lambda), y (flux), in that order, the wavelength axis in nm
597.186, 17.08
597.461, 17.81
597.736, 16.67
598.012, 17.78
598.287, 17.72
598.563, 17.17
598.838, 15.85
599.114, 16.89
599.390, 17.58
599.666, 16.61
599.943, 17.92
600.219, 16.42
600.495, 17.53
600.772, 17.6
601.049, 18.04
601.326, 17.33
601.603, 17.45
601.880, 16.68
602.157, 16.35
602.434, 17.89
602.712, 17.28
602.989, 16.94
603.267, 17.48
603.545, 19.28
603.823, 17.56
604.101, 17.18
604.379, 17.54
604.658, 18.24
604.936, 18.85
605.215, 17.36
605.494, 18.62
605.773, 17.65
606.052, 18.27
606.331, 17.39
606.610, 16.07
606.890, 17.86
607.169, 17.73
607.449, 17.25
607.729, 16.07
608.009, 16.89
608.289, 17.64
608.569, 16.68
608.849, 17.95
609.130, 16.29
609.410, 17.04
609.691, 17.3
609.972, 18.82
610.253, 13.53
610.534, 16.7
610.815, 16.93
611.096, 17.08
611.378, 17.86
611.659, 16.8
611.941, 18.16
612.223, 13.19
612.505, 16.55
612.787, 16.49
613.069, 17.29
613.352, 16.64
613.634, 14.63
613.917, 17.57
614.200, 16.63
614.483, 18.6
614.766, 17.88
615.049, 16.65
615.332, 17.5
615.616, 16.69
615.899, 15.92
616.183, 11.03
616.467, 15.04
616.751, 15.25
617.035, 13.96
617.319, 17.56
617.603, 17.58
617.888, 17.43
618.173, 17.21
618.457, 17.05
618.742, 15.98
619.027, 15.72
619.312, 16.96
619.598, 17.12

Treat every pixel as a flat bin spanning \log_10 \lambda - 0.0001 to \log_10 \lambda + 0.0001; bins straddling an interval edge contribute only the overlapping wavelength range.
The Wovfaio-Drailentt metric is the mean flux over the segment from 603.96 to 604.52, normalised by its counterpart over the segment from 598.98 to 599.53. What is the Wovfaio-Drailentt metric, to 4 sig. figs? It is 1.007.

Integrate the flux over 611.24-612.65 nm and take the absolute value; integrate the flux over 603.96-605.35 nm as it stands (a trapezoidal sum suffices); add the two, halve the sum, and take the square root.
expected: 4.90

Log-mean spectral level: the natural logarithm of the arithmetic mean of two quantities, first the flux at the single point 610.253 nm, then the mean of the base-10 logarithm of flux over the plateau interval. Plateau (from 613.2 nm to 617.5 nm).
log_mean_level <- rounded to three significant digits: 2.00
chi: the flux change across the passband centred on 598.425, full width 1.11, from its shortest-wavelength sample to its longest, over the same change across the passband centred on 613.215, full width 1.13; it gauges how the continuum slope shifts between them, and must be 1.0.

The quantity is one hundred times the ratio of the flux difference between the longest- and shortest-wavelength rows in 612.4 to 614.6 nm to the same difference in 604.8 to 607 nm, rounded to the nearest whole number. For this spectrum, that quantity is -207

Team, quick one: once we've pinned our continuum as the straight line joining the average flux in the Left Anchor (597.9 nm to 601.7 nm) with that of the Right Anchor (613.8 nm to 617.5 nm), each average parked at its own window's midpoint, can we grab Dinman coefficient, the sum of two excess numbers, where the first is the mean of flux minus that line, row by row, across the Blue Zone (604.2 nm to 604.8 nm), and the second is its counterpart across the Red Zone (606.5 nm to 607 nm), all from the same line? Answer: 1.1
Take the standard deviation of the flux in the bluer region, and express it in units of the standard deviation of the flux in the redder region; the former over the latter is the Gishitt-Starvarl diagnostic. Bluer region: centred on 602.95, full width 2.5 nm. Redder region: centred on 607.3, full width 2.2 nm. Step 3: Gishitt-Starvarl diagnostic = 1.2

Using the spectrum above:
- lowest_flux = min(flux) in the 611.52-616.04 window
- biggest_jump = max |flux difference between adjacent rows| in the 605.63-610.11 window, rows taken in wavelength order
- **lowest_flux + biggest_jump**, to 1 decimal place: 15.0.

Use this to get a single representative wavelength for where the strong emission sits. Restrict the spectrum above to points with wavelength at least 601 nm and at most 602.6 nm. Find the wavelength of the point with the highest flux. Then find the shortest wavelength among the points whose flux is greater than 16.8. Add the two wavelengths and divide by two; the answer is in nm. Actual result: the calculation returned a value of 601.05 nm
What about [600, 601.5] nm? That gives 600.77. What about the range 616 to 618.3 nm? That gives 617.46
